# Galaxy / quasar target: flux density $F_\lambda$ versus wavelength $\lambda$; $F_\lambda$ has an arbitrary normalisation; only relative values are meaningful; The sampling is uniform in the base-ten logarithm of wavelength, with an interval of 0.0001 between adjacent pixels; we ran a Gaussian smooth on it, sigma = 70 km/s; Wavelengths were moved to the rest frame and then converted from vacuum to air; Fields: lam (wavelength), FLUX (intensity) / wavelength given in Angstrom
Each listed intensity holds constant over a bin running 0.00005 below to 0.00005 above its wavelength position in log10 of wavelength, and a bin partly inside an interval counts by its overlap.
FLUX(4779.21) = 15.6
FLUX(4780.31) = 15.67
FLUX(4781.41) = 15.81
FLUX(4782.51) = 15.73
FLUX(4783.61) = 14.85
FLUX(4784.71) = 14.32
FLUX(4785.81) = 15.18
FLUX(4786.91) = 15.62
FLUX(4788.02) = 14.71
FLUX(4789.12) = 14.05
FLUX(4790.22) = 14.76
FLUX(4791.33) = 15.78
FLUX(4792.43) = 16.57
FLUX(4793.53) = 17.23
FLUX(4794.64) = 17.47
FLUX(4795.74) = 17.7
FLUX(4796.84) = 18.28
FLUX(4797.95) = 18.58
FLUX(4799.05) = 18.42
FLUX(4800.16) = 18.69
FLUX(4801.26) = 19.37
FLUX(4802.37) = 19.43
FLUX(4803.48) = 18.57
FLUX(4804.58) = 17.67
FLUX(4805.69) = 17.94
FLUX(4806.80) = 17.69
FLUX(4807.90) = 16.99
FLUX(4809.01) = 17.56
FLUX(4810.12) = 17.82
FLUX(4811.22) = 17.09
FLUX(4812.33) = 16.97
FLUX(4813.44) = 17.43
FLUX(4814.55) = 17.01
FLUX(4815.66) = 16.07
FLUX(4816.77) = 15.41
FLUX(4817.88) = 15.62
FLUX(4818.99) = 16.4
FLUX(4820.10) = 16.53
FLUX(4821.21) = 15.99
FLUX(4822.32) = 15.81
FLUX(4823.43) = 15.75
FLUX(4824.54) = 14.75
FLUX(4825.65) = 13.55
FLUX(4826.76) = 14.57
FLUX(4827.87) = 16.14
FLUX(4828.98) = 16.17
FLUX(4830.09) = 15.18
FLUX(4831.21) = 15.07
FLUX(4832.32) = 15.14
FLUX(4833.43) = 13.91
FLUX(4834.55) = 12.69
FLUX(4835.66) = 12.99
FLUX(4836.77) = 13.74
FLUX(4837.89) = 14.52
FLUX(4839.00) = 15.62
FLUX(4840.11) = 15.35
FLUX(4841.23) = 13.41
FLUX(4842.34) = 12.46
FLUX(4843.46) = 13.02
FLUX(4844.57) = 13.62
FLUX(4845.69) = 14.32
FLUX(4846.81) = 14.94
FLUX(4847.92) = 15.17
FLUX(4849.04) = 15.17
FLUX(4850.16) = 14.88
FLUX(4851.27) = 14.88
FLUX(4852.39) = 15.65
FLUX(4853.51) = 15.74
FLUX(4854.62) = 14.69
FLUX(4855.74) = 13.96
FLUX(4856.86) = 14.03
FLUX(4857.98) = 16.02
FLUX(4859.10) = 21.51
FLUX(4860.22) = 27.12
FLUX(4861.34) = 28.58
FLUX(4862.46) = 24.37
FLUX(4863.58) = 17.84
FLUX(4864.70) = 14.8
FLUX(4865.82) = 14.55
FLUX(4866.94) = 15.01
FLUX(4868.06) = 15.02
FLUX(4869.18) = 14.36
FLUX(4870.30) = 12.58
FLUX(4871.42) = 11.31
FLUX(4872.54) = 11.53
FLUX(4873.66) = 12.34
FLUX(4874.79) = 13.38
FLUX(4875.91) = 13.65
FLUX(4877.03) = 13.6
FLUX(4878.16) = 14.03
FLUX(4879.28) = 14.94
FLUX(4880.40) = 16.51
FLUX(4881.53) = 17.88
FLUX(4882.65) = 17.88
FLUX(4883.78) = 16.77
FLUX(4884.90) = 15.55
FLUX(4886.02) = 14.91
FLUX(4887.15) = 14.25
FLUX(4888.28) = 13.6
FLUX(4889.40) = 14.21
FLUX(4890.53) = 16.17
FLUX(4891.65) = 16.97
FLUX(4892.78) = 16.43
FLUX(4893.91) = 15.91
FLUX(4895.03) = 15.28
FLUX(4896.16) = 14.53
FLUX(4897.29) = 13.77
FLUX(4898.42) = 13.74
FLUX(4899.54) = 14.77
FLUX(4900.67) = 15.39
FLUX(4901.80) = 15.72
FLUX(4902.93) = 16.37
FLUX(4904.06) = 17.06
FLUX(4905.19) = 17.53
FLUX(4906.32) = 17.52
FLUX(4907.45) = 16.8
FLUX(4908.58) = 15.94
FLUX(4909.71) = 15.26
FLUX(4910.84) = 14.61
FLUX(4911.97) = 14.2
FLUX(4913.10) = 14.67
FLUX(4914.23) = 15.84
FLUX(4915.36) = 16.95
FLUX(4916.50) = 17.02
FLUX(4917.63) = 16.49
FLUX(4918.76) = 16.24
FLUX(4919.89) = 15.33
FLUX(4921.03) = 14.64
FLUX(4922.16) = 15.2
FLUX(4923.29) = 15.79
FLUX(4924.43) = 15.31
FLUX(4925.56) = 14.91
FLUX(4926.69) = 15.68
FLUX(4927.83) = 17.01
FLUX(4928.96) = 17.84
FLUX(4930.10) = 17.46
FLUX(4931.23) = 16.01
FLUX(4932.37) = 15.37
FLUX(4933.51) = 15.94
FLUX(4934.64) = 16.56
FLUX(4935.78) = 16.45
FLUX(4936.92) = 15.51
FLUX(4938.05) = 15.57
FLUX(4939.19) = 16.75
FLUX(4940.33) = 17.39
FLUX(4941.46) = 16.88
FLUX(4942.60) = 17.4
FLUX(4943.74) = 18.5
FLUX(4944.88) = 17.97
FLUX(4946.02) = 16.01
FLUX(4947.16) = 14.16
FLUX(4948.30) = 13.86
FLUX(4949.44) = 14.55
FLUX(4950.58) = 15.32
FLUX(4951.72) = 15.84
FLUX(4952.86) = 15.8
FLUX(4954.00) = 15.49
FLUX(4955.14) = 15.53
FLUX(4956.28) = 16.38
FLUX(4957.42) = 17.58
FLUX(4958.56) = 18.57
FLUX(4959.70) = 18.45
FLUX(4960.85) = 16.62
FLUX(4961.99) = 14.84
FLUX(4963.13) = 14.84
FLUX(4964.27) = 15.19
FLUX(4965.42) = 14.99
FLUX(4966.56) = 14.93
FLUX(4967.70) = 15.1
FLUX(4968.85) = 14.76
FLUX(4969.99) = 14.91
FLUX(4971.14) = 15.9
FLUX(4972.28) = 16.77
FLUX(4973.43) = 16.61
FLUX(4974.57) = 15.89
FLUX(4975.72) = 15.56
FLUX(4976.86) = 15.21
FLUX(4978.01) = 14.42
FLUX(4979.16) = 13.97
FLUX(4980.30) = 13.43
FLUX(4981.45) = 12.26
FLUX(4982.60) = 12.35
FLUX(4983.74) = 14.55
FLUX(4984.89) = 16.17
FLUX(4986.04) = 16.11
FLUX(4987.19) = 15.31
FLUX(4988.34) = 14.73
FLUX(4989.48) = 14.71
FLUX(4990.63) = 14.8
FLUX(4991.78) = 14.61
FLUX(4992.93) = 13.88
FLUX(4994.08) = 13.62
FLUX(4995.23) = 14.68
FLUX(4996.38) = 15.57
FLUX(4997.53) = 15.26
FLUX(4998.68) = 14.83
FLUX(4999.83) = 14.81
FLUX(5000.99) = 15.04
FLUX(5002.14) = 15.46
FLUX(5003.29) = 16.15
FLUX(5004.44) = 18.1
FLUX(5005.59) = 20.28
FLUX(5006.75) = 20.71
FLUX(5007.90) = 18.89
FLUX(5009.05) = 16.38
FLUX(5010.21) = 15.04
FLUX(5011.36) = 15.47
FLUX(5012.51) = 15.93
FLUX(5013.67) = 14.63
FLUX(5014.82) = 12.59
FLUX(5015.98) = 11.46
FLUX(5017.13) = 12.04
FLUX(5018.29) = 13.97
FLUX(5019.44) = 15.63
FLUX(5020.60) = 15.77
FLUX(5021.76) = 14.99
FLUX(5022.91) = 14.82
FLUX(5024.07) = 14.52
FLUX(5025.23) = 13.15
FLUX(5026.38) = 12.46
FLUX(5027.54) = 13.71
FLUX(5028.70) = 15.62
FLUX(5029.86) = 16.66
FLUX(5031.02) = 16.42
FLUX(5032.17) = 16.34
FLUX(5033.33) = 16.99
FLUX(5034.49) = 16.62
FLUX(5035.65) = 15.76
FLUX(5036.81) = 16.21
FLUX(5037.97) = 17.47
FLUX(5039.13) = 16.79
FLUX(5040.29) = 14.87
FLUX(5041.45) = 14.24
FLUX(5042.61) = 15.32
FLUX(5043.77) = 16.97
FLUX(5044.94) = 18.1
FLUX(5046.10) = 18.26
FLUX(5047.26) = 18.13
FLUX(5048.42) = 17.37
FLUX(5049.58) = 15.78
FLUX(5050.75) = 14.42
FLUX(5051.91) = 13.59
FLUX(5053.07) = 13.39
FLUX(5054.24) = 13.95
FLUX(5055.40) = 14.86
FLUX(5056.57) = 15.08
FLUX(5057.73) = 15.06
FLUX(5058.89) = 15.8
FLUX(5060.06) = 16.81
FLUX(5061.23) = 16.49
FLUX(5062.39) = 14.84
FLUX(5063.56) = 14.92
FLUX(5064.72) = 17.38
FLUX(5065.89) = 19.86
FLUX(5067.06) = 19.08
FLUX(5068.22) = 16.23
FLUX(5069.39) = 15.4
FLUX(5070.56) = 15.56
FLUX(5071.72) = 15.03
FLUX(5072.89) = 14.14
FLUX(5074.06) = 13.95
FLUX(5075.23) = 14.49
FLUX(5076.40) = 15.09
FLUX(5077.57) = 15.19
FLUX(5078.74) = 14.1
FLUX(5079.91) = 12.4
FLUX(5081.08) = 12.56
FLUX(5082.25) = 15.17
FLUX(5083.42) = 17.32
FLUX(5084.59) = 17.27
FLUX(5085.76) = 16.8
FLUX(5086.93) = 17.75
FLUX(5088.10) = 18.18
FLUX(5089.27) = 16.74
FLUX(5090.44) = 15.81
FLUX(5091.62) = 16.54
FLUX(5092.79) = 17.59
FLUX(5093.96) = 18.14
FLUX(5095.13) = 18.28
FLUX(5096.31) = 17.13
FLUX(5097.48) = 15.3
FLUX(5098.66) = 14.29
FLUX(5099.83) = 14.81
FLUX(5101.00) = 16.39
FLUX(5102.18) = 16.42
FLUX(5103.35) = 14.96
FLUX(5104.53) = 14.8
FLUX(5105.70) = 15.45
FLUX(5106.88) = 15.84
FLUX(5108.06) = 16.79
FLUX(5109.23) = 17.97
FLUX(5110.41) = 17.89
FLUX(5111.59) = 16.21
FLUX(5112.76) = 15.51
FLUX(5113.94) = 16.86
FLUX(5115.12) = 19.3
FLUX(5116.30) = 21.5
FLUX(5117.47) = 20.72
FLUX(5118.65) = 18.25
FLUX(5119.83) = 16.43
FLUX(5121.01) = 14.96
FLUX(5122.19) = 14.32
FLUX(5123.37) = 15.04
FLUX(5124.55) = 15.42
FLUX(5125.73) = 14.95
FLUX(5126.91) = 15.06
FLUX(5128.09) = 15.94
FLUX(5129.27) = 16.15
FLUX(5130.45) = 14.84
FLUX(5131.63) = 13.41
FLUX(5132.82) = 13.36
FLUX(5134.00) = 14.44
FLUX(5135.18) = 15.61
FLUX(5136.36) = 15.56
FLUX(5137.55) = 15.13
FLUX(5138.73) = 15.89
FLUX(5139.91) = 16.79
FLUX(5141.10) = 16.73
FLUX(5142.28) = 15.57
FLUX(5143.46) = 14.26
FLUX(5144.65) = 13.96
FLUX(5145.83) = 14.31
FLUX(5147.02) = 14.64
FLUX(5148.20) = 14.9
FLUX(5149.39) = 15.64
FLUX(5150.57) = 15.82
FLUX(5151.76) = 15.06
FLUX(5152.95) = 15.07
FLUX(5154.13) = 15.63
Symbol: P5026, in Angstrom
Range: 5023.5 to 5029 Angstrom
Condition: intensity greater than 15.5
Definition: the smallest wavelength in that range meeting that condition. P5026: 5028.70 Angstrom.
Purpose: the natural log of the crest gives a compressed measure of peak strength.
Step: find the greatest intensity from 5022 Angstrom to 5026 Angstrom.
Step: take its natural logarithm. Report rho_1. 2.70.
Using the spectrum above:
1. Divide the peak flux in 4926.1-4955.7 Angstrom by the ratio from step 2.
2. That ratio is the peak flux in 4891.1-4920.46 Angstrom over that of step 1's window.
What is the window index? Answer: 20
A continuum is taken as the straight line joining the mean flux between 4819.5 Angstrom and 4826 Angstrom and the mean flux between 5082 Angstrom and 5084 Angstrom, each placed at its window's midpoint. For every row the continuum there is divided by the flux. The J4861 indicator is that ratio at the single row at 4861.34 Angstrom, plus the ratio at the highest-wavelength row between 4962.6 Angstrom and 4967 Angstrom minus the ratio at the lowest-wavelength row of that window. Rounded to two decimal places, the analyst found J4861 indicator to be 0.54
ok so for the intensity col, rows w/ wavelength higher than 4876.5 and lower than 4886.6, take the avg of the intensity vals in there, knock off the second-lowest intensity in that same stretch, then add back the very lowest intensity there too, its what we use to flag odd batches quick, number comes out 15.4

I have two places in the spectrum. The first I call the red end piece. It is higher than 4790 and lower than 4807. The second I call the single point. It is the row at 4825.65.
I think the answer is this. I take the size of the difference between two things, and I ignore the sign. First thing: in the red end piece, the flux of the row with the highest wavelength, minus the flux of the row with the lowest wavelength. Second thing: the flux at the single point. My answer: 11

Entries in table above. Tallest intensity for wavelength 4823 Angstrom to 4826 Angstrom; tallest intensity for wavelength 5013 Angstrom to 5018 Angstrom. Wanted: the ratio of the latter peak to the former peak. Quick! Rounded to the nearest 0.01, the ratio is 0.93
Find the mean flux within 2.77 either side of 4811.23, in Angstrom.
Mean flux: 17.4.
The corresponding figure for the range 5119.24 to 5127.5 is 15.2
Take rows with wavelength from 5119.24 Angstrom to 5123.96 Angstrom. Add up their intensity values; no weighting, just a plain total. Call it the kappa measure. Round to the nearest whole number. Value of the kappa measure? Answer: 61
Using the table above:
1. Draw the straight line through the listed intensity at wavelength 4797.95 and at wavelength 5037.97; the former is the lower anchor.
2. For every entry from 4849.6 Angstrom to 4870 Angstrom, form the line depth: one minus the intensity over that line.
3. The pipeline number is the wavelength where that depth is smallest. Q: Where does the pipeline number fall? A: 4861.34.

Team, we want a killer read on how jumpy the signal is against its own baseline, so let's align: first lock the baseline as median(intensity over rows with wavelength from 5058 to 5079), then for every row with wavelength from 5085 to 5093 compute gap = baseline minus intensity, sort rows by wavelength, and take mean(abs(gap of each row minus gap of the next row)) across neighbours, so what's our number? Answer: 0.9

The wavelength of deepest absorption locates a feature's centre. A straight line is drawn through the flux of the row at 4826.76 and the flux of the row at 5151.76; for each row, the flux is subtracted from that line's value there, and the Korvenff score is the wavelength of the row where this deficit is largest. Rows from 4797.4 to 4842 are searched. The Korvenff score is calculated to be 4834.55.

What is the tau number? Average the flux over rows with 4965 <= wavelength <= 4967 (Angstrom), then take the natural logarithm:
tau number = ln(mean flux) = 2.71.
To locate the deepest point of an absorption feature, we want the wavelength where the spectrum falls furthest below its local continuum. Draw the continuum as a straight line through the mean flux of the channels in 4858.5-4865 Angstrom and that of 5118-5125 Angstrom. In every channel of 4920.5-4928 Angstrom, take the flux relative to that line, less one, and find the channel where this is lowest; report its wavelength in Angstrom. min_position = 4921.03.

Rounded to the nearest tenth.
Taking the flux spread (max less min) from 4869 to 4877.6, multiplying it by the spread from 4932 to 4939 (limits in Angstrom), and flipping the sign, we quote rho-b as -3.6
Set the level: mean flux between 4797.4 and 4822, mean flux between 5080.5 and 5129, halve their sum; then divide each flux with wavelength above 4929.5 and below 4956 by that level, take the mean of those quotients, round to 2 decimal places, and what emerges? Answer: 0.95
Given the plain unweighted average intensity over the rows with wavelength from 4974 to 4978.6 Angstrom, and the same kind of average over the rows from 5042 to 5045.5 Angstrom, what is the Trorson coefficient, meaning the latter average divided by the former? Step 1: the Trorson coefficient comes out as 1.10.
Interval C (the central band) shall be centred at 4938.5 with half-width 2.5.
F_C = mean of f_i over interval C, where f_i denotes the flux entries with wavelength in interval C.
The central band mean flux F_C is 16.3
